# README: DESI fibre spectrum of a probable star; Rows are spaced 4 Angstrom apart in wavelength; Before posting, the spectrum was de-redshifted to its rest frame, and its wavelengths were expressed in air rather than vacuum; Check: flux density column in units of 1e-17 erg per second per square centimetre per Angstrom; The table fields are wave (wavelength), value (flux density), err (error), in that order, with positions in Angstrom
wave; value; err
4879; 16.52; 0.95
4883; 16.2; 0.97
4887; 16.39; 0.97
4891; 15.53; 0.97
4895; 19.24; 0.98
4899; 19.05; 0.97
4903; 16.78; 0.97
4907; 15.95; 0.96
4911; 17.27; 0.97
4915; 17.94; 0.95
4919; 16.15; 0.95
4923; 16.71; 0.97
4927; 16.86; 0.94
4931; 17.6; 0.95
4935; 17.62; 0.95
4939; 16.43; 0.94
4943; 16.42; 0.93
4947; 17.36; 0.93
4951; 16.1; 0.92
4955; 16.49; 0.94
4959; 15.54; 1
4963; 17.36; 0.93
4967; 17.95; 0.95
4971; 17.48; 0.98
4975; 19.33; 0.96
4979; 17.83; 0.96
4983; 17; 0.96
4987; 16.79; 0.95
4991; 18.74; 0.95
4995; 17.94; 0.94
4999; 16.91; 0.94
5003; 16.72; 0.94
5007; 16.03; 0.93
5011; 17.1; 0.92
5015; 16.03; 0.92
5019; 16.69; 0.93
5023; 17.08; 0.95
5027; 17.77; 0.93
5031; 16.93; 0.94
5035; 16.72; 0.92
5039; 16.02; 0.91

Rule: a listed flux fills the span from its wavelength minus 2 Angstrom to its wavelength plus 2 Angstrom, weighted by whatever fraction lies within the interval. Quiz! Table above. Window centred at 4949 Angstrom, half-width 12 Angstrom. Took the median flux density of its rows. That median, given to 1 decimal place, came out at 16.4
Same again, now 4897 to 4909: 16.8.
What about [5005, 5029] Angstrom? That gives 16.9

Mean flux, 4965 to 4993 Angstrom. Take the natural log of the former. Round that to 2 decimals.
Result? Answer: 2.88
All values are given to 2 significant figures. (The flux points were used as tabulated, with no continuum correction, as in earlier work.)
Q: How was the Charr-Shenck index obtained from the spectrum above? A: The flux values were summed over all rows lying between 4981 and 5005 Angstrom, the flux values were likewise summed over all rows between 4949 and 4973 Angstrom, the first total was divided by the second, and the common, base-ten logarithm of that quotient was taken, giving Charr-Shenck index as 0.013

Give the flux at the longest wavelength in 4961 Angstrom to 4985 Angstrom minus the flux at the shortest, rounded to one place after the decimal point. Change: -0.4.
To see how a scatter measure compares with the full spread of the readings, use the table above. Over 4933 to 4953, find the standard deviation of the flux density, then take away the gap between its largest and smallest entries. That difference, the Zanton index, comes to -0.9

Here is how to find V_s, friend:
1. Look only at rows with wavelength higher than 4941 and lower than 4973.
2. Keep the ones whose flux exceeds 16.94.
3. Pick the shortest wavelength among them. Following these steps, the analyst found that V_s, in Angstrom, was 4947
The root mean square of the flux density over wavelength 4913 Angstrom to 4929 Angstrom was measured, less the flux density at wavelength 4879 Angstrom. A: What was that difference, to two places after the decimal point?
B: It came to 0.41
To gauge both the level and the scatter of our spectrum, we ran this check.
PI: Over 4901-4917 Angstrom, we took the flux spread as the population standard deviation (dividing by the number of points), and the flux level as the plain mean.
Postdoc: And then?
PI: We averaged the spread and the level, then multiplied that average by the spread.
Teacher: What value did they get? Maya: 6.4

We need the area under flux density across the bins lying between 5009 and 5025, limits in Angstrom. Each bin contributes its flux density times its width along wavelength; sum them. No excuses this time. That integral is 268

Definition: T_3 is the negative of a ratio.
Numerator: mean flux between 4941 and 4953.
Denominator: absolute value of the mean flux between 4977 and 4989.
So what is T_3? -0.97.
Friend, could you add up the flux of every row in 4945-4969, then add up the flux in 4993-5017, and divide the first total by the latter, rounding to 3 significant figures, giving 1.00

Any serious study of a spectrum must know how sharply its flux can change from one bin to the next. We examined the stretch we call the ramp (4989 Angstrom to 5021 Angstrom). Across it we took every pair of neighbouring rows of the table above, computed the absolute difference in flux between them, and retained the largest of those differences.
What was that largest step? 1.1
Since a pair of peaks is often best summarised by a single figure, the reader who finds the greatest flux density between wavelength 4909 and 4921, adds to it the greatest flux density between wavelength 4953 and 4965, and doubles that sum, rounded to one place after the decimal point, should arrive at 70.6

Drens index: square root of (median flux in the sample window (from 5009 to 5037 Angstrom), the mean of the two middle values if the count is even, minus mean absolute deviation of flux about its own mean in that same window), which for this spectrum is 4.07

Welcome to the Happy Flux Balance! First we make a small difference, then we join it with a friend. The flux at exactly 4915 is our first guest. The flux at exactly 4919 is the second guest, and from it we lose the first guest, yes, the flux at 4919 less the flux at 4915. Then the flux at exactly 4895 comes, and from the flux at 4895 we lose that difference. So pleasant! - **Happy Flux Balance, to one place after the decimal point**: 21.0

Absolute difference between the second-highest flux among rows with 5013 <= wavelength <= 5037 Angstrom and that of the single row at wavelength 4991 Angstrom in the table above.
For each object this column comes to 1.7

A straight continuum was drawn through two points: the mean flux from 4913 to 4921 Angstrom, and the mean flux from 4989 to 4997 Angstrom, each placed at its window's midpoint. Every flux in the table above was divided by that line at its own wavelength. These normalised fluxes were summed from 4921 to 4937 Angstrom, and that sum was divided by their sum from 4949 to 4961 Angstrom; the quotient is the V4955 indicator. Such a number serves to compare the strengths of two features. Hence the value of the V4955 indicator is 1.5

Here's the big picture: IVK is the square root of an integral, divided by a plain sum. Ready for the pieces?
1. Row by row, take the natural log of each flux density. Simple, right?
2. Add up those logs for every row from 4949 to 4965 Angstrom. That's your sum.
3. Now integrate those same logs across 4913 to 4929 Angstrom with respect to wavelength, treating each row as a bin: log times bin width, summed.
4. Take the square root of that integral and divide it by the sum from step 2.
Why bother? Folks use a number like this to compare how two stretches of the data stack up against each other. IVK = 0.602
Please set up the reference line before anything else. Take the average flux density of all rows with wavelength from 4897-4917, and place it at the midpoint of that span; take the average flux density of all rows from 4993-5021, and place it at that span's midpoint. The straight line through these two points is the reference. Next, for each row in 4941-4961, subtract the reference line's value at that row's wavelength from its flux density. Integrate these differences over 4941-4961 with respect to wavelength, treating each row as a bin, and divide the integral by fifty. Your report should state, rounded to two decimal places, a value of -0.30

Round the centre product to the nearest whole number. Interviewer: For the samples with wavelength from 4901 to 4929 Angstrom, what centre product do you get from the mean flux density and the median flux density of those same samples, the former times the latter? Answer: 282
